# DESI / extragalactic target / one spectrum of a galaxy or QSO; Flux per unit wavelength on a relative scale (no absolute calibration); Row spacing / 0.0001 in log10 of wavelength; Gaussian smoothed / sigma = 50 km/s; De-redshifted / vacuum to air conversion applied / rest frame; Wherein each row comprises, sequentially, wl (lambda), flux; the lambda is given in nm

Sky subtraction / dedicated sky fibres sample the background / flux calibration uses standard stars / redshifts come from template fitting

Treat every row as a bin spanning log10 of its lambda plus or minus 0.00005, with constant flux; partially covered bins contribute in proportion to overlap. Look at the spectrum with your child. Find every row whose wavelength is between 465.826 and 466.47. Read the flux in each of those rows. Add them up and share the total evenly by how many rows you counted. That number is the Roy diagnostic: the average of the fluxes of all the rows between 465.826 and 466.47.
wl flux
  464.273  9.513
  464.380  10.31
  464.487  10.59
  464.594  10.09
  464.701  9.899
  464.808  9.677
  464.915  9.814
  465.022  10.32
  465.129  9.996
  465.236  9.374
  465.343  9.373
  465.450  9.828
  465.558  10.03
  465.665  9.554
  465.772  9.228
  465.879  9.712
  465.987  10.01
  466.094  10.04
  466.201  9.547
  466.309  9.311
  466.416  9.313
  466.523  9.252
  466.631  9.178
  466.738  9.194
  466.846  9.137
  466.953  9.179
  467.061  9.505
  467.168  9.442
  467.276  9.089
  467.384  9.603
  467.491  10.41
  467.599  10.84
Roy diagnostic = 9.66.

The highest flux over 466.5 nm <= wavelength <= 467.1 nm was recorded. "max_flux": 9.505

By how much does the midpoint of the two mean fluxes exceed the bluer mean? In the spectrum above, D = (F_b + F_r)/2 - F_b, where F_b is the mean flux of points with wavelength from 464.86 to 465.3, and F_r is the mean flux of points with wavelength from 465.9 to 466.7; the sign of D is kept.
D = -0.18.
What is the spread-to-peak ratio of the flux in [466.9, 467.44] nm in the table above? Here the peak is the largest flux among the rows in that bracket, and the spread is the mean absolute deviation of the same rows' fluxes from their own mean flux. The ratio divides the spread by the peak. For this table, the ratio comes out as 0.0191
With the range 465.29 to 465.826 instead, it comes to 0.0260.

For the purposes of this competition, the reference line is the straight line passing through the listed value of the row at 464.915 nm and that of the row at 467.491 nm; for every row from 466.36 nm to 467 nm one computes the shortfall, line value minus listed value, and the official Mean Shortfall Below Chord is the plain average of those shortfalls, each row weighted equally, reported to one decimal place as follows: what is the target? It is 1.0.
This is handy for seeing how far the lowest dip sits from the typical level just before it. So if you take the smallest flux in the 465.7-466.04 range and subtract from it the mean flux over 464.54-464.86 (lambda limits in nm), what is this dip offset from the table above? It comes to -0.66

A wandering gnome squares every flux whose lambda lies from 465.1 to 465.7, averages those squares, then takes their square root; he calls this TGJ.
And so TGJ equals 9.7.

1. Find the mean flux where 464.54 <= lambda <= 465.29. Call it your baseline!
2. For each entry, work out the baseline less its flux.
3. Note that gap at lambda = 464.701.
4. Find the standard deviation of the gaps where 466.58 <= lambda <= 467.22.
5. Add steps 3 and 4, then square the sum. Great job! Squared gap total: 0.0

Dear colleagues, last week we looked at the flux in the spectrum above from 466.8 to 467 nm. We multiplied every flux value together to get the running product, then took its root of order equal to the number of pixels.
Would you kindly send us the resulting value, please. 9.16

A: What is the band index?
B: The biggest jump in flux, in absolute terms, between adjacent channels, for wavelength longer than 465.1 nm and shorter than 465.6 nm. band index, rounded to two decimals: 0.62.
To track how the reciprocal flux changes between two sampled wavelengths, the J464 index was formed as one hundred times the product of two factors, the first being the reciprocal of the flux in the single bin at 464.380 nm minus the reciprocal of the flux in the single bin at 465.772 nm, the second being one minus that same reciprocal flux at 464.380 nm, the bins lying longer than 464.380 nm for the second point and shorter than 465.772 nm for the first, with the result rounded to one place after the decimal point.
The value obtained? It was -1.0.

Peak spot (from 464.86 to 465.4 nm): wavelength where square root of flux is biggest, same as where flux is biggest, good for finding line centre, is 465.022 nm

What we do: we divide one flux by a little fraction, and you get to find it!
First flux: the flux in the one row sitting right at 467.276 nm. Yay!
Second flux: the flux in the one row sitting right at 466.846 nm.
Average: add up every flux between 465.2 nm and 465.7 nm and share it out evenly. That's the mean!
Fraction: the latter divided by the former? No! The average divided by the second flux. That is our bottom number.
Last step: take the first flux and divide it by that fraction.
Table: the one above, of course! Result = 8.62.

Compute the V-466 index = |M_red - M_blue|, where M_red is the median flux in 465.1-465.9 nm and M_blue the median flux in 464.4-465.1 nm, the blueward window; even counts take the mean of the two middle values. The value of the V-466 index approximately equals 0.36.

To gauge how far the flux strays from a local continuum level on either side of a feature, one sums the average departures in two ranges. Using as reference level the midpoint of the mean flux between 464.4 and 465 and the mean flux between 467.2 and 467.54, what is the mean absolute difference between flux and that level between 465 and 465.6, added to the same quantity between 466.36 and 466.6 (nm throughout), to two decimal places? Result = 0.87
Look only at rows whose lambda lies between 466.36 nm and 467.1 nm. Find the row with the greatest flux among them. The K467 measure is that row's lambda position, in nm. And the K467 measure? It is 467.061 nm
